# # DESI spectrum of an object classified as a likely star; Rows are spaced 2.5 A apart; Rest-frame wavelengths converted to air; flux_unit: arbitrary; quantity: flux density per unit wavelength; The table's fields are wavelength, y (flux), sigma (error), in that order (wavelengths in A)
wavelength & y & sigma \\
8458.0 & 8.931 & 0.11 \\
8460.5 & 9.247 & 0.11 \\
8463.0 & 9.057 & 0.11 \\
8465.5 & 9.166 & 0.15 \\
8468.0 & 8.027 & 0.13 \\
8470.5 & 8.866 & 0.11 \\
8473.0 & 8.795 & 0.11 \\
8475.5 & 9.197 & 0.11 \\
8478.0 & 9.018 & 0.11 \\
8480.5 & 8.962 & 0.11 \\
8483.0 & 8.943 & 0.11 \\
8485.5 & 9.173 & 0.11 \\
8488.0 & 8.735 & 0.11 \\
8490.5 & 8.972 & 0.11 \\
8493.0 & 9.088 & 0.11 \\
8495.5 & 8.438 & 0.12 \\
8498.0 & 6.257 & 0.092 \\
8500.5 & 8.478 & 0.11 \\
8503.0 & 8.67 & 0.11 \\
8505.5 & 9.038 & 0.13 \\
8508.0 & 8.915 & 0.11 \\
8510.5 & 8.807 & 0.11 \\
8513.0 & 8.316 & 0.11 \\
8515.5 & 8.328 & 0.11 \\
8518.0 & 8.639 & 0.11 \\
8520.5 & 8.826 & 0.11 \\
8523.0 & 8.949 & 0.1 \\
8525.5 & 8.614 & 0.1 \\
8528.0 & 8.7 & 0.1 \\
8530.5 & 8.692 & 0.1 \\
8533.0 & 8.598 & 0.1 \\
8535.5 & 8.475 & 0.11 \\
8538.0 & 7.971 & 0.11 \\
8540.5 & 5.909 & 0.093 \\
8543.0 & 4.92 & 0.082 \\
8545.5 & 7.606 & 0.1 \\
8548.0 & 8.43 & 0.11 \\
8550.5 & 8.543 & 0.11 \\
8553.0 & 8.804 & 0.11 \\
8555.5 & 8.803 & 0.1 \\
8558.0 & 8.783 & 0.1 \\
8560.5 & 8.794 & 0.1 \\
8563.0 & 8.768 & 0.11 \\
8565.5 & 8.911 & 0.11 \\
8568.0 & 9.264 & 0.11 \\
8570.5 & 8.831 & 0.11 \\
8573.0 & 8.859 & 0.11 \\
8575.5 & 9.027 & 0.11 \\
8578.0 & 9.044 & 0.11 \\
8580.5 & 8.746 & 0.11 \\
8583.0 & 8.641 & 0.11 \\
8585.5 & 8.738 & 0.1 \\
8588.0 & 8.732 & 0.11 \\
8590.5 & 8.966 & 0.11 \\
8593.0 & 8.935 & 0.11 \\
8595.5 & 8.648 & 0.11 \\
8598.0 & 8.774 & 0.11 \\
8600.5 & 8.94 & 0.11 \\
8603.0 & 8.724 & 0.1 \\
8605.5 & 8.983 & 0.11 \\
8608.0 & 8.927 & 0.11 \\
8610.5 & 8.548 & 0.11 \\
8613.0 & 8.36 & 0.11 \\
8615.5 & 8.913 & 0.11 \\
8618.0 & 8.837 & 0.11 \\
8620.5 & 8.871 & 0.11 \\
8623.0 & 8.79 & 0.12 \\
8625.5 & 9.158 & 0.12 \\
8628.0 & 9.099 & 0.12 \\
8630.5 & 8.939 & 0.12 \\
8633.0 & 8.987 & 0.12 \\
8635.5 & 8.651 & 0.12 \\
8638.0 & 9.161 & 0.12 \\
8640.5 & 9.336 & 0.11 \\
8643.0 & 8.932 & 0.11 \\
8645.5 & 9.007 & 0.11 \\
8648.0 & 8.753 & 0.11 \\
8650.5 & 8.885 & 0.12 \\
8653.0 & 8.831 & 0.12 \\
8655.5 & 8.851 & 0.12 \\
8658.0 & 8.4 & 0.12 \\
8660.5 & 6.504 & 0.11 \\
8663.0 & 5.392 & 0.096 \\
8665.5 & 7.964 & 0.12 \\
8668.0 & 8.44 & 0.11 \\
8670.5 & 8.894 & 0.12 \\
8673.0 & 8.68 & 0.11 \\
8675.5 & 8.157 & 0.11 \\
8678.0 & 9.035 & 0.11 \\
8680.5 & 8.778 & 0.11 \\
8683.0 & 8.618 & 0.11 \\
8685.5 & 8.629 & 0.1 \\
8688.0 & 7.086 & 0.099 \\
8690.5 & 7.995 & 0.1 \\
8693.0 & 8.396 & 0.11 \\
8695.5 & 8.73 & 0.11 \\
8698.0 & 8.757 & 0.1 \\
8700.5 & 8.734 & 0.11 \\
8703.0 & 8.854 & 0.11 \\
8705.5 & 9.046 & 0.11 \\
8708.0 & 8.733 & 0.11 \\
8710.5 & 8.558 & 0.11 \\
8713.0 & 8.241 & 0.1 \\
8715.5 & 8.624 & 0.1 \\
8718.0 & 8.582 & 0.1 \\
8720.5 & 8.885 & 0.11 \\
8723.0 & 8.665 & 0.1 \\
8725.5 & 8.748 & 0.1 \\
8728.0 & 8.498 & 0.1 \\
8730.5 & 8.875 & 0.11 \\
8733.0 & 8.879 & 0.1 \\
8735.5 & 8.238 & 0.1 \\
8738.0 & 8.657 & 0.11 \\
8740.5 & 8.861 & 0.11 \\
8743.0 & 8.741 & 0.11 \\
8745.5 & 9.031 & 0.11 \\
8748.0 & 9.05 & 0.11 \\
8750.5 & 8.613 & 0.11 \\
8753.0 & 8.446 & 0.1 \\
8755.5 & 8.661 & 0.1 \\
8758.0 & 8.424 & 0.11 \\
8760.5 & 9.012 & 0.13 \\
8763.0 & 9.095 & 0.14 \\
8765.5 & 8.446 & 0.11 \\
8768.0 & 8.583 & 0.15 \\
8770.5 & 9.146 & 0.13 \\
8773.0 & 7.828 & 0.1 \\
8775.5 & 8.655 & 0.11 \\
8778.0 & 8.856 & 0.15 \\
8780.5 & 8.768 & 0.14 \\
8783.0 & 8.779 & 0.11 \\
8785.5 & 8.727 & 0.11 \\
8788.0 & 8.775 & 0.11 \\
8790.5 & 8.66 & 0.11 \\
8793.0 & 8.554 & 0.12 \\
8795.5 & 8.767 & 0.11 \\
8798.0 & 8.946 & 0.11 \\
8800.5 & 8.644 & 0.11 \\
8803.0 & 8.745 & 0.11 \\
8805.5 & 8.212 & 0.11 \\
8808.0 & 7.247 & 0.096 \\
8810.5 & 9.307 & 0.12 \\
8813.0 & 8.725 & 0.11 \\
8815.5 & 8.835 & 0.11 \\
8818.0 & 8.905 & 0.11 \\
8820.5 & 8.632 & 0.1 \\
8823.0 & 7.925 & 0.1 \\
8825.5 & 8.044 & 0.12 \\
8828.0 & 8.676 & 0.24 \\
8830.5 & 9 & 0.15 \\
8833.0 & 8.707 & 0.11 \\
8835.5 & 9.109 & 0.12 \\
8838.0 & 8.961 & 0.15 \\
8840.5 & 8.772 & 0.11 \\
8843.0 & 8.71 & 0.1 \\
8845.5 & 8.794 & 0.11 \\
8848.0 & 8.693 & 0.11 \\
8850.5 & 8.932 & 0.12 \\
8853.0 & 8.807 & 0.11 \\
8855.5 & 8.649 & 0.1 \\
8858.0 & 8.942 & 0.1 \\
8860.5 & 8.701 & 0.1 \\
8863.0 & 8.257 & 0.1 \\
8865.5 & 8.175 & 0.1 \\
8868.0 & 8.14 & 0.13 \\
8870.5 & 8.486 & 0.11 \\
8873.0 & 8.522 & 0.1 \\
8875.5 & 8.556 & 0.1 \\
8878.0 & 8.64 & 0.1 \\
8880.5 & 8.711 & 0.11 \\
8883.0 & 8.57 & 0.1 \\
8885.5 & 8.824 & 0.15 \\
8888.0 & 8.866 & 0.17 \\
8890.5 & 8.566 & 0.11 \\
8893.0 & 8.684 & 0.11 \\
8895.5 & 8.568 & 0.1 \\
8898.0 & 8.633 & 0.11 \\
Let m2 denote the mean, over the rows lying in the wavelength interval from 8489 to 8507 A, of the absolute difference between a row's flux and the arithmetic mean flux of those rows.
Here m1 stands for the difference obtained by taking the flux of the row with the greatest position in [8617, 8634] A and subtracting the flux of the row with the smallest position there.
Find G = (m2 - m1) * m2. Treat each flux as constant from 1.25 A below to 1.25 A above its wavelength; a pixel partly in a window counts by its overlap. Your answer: 0.29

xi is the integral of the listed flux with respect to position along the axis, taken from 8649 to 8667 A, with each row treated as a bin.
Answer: 141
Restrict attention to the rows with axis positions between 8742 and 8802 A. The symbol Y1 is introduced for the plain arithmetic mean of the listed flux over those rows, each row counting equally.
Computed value 8.7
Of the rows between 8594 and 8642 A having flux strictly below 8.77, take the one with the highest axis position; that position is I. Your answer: 8635.5 A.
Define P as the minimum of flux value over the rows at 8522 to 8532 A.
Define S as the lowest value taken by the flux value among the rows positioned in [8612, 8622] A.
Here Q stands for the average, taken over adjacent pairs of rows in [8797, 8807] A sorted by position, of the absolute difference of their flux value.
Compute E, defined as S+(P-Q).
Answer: 16.66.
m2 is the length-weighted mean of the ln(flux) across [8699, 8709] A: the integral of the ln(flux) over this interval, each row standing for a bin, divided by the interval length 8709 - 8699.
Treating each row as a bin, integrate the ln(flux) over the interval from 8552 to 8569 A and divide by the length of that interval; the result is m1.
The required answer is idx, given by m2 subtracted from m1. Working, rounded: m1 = 2.18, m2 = 2.18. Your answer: 0.00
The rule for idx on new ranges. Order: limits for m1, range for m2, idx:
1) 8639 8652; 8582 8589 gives 0.03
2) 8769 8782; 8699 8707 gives -0.03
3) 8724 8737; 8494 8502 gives 0.11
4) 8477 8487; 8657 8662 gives 0.22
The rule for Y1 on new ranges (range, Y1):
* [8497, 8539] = 8.5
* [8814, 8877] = 8.6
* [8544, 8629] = 8.8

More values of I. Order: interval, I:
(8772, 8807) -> 8805.5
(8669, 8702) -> 8700.5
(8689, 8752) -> 8750.5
